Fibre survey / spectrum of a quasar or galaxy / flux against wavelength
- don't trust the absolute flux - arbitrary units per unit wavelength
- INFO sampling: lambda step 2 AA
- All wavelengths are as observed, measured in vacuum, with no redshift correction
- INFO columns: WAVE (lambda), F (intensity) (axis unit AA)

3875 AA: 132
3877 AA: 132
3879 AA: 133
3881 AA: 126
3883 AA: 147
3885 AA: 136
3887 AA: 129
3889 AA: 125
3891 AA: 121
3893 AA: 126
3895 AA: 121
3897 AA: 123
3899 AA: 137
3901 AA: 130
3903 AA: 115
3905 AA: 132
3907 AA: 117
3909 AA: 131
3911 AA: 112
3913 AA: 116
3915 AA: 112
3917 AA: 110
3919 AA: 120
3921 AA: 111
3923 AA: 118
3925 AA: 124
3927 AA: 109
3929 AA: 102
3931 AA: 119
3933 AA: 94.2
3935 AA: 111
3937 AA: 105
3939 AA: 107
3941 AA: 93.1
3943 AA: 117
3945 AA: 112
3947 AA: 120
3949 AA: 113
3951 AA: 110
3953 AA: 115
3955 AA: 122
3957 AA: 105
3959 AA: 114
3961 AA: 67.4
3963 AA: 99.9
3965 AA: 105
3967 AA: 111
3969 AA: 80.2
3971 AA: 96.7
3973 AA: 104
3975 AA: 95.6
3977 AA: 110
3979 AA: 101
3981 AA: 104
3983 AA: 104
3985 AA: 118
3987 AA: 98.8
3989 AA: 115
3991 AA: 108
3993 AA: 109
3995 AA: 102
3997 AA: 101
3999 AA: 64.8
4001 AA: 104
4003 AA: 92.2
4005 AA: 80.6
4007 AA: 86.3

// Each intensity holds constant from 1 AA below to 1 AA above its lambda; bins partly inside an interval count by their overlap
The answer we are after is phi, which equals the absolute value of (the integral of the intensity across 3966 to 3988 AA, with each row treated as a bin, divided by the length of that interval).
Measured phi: 102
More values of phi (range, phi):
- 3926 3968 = 107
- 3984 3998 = 107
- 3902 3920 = 118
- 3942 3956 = 116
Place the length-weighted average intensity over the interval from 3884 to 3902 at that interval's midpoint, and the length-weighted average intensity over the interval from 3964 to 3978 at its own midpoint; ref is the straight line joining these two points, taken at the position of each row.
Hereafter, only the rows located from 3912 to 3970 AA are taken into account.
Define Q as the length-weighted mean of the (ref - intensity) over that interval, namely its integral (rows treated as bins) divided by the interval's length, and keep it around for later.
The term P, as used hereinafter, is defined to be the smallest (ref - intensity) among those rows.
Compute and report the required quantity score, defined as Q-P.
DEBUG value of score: 19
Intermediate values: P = -16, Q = 2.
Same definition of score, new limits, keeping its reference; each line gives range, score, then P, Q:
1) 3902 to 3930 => 12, -9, 3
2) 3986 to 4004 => 13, -21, -7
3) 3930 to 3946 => 11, -7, 5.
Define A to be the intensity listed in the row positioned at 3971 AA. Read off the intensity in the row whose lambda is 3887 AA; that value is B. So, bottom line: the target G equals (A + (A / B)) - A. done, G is 0.75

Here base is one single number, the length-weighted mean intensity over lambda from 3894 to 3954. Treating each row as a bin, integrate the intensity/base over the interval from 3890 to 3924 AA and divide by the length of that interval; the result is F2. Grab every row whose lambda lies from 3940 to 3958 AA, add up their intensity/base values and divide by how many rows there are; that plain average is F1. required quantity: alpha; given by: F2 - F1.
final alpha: 0.08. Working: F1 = 0.97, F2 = 1.05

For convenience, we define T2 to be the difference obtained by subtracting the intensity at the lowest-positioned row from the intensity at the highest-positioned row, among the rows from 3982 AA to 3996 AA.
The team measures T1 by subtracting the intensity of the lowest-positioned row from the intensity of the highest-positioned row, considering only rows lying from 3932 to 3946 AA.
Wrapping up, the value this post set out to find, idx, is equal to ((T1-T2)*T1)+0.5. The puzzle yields 353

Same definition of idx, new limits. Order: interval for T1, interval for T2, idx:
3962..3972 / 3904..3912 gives -53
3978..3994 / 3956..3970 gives 263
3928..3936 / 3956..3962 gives 420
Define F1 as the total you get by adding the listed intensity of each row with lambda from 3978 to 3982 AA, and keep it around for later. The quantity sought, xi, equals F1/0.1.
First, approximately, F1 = 205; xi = 2050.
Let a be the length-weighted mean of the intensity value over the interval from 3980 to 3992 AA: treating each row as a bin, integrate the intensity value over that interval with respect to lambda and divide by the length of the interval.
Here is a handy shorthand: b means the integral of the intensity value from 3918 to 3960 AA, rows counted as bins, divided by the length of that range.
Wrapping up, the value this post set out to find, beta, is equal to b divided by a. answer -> 1.0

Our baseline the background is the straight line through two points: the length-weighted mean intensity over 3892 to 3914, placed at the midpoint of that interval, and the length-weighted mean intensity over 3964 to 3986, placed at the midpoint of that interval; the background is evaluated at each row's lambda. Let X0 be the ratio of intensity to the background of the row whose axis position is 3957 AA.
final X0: 0.97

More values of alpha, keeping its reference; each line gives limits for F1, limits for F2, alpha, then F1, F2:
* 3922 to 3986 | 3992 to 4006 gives -0.11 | 0.92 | 0.81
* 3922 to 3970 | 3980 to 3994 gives 0.01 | 0.93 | 0.94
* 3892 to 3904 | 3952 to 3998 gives -0.19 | 1.09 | 0.90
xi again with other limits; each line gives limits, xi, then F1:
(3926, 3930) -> 2110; 211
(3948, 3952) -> 2230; 223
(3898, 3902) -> 2670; 267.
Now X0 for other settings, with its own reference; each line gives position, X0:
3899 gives 1.10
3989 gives 1.17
